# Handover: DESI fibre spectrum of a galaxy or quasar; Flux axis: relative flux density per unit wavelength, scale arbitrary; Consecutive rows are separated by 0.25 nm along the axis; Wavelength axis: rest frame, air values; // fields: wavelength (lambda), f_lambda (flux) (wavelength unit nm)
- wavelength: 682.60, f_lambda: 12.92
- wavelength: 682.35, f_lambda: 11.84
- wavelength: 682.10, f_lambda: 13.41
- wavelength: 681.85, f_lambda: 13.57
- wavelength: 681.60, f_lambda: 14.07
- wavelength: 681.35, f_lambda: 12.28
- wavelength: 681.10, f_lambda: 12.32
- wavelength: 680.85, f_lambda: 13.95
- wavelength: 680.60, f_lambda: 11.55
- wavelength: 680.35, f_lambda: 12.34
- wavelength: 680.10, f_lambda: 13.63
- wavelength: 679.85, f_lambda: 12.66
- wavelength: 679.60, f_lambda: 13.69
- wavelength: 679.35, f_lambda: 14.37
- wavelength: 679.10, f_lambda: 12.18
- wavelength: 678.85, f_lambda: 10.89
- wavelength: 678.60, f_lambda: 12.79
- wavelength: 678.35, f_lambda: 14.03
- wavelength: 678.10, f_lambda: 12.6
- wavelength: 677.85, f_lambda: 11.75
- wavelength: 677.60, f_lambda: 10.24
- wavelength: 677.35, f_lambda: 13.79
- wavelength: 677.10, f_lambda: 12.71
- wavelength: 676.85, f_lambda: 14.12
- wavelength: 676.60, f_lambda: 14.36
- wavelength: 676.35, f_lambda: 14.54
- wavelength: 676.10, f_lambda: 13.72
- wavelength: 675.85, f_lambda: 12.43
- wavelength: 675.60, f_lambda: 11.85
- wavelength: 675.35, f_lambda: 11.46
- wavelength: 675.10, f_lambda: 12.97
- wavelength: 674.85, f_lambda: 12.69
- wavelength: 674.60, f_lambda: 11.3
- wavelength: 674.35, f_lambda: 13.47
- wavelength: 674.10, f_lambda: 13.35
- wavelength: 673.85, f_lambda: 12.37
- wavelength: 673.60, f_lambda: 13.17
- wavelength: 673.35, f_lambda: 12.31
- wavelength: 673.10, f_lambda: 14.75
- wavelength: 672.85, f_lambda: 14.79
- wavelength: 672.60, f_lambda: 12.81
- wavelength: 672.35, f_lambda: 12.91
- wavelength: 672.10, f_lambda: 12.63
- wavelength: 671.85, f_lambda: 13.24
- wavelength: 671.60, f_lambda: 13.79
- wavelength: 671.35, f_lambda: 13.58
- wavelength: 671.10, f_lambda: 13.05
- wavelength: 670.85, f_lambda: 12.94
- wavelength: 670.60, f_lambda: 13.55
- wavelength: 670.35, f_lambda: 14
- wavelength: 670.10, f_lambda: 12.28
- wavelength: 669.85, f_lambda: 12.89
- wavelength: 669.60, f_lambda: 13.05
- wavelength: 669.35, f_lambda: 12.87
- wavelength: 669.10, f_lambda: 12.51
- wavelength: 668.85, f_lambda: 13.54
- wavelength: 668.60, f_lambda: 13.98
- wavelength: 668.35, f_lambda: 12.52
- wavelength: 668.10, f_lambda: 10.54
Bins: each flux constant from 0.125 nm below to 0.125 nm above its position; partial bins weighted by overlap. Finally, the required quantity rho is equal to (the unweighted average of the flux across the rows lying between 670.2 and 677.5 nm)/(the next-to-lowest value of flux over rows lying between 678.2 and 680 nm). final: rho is 1.08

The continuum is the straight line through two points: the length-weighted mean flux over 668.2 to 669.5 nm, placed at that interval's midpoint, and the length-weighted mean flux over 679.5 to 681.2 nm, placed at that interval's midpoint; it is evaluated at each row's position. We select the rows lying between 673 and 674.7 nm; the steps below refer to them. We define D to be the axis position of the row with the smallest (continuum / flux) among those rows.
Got 673.10 nm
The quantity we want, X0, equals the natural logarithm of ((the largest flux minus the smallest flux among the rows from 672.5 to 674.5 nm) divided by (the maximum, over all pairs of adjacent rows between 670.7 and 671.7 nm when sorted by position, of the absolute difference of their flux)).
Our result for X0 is 1.5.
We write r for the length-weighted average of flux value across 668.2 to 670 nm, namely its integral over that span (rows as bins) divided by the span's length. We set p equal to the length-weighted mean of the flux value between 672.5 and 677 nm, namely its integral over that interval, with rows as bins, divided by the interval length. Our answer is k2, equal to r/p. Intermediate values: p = 13.1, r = 13.01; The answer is 0.99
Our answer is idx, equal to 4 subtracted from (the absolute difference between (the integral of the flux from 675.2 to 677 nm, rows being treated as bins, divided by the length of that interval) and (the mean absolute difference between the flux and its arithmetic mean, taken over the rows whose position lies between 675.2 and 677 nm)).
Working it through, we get 8.09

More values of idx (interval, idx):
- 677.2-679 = 7.16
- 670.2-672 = 9.10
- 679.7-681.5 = 8.07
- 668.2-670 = 8.60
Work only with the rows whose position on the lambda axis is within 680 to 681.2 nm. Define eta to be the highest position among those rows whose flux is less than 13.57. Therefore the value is 681.10 nm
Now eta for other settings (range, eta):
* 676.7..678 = 677.85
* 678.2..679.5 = 679.10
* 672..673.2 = 672.60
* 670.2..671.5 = 671.10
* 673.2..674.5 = 674.35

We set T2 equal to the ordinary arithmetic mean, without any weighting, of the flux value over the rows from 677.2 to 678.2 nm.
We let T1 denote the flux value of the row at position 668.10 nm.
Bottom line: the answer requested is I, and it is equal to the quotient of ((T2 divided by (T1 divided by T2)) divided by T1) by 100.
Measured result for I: 0.0132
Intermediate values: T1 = 10.54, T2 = 12.1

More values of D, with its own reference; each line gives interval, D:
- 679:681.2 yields 679.35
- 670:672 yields 670.35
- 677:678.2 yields 677.35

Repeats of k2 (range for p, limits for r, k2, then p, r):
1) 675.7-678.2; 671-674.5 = 1.02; 13.0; 13.29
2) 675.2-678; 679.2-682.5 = 1.02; 12.8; 13.04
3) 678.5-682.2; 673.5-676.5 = 0.99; 12.9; 12.79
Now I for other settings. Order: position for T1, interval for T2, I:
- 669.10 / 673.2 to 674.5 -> 0.0107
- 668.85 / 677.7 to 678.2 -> 0.0081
